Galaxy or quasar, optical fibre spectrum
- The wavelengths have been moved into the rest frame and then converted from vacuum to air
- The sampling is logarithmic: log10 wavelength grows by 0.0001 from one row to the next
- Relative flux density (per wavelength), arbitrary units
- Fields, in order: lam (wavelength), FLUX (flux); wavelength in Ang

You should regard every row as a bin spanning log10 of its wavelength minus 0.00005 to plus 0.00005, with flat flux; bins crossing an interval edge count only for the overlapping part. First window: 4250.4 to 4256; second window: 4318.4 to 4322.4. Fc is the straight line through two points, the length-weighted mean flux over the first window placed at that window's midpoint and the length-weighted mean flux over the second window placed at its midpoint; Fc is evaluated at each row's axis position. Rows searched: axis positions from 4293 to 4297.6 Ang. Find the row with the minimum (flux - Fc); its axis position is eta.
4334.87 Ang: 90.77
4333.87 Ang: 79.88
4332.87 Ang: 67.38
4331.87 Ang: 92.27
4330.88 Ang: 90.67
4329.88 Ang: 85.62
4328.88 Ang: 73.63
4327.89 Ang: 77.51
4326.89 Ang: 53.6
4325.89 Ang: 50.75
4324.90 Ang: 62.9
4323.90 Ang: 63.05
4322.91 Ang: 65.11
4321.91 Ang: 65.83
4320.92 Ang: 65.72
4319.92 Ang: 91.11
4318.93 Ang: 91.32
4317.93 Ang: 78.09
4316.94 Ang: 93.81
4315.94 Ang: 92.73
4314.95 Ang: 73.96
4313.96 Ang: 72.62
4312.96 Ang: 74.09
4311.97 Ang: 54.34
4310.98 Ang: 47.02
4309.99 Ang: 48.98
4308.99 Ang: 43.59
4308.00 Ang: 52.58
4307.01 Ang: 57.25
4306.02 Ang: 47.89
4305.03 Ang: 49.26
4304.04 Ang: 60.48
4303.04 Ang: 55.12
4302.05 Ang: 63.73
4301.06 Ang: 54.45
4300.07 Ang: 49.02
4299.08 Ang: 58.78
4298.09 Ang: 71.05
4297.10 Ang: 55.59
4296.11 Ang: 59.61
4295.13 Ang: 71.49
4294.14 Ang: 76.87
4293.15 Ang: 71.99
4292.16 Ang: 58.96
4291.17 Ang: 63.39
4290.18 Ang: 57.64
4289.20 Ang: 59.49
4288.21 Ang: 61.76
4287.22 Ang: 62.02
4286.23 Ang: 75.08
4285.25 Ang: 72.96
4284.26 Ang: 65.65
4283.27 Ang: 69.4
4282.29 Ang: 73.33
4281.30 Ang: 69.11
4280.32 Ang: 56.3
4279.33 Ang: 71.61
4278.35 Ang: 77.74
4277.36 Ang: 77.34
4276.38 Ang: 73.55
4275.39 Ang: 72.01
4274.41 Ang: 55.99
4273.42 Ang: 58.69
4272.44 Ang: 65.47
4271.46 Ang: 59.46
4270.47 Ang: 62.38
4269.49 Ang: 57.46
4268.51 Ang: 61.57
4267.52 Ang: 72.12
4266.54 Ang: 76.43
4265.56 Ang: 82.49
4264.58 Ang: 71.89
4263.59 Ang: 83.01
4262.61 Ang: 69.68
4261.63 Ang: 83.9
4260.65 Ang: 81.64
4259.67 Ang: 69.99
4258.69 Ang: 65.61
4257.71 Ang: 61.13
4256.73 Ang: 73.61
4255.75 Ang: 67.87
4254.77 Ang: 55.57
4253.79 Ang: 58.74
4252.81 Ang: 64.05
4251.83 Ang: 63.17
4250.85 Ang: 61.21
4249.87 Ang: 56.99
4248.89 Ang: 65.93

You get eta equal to 4297.10 Ang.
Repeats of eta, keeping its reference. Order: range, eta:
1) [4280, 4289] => 4280.32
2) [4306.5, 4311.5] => 4308.99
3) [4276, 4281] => 4280.32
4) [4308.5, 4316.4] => 4308.99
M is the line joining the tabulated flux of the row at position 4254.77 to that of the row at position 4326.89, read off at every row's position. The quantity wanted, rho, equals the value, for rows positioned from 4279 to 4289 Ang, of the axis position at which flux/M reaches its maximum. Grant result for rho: 4286.23 Ang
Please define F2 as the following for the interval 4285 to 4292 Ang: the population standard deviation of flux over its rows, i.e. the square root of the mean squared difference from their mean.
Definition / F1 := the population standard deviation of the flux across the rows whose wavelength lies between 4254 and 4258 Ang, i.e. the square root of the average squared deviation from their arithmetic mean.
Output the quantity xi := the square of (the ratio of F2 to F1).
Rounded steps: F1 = 6.8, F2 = 6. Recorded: 0.83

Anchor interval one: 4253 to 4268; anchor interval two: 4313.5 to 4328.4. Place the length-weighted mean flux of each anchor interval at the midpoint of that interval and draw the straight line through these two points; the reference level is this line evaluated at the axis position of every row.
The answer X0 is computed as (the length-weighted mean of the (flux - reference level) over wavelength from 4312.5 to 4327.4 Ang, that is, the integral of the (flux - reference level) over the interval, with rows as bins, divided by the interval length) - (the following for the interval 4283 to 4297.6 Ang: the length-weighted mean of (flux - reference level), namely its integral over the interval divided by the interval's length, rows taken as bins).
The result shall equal 7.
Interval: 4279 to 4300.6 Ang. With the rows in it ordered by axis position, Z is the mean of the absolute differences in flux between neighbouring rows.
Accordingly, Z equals 7.3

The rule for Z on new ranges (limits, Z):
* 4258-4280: 6.8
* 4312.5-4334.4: 8.5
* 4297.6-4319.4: 8.2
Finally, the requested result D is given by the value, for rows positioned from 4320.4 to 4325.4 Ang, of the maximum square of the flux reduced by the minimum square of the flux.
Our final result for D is 377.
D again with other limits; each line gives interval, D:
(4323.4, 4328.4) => 3432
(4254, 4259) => 2330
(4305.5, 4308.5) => 984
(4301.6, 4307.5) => 1768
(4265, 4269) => 3014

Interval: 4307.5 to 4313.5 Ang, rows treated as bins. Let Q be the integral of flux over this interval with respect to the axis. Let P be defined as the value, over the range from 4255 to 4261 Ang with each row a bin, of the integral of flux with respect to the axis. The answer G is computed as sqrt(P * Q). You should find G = 365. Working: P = 415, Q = 321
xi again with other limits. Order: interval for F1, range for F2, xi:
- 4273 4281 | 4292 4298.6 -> 0.76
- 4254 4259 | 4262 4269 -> 1.30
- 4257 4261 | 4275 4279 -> 0.10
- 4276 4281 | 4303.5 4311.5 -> 0.44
